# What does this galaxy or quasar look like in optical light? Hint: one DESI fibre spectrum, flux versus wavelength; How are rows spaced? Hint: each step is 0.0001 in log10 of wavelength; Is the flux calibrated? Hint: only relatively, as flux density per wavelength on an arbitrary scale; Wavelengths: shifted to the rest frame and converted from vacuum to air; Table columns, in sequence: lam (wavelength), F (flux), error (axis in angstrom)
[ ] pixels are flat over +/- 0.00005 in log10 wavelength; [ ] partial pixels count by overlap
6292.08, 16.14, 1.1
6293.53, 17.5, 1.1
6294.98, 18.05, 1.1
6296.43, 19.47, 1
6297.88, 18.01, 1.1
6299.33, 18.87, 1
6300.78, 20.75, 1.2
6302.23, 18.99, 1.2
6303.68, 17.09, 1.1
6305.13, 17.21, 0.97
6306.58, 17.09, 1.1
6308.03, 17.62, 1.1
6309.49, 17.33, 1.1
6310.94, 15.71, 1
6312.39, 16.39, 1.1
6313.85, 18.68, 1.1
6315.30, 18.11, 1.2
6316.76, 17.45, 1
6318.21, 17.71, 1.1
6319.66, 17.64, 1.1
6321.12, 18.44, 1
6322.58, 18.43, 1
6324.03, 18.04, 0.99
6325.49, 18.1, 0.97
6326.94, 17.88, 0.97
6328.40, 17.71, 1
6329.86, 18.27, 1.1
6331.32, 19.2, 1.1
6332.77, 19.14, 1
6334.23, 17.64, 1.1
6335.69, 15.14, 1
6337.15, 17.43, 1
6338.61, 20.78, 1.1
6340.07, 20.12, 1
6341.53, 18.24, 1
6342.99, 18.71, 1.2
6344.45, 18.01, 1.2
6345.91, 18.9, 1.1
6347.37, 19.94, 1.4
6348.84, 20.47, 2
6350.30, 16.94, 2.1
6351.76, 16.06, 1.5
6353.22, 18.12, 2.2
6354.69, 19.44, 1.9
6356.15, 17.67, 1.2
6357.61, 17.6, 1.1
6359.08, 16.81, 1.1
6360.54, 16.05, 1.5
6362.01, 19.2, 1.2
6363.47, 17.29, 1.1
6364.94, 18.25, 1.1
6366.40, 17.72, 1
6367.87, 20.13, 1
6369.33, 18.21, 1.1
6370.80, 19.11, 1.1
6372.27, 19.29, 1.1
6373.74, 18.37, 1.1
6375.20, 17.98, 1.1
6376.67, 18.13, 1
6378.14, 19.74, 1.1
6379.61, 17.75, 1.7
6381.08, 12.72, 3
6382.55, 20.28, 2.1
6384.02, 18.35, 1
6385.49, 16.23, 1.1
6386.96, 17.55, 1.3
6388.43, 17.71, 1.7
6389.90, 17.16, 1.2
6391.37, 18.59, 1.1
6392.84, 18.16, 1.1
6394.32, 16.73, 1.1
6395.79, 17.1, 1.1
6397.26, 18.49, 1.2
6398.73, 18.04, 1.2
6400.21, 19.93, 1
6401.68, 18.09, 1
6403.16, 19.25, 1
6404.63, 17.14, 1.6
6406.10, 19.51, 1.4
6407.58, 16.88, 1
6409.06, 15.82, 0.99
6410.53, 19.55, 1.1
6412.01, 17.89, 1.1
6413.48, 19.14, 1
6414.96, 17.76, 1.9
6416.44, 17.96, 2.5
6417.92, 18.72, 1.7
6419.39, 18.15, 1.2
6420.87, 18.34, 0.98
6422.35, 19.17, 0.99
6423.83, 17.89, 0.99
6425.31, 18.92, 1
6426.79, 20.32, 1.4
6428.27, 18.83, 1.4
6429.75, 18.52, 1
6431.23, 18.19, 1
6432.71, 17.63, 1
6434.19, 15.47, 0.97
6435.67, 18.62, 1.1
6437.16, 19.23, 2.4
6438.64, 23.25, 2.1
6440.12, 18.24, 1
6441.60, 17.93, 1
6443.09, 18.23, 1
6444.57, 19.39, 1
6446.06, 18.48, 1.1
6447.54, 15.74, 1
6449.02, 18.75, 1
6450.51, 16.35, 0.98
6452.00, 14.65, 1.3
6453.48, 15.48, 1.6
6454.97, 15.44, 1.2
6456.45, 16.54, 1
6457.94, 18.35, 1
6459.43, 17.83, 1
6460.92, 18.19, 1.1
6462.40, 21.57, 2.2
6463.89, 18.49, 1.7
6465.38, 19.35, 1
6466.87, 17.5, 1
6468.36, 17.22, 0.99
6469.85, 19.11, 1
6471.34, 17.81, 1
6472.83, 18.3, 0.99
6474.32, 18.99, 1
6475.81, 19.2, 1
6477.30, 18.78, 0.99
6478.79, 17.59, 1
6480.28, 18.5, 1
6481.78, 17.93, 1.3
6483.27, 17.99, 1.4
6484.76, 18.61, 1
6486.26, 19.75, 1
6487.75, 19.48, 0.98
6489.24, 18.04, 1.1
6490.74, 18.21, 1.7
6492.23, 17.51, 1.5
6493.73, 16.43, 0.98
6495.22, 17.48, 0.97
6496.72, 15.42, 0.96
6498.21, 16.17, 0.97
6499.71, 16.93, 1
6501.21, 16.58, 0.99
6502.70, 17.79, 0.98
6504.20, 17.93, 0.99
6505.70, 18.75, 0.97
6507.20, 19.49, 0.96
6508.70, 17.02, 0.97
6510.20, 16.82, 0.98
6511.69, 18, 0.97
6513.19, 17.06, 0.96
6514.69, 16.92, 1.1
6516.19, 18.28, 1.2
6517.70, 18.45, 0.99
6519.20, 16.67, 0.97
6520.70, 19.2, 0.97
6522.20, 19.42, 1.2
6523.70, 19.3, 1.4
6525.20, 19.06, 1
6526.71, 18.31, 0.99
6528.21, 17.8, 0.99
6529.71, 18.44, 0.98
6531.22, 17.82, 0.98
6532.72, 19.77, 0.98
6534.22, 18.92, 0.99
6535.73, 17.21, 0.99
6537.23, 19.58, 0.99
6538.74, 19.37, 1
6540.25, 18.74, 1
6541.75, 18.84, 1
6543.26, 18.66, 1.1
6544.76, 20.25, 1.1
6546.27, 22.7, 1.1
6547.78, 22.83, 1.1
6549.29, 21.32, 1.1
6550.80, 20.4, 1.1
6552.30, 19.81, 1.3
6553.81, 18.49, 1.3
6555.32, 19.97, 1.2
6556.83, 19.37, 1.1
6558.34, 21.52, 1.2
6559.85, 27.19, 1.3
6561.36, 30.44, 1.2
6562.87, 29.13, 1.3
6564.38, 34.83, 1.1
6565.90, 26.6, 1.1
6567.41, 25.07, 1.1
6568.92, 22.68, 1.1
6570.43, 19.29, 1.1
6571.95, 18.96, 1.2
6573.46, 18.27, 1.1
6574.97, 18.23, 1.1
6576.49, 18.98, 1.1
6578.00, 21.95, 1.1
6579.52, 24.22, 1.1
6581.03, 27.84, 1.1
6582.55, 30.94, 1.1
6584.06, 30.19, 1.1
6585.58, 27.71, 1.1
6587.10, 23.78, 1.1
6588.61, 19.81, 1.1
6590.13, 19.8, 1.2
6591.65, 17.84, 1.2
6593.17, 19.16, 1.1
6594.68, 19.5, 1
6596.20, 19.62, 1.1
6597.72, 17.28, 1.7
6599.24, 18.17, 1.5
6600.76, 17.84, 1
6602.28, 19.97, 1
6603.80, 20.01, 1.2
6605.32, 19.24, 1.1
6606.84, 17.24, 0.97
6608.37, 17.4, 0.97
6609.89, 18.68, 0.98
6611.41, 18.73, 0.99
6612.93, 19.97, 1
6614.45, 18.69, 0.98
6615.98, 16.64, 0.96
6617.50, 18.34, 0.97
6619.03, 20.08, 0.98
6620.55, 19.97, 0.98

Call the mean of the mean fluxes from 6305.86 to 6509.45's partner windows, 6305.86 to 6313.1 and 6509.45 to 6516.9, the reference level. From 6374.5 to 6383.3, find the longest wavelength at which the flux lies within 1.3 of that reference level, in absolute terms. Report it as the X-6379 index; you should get 6379.61 angstrom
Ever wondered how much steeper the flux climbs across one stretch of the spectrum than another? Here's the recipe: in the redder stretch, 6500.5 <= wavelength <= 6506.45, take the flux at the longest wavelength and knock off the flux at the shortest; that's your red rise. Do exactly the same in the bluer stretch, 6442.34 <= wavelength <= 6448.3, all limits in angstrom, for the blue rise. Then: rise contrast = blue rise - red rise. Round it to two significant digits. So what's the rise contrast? -4.7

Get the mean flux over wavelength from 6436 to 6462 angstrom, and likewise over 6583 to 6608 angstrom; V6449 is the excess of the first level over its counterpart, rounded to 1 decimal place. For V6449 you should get -2.7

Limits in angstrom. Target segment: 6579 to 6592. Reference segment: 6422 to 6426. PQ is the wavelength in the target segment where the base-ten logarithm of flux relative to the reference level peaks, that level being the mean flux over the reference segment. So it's 6582.55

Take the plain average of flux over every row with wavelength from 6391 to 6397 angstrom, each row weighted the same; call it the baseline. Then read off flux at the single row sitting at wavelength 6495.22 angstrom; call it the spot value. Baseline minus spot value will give 0.2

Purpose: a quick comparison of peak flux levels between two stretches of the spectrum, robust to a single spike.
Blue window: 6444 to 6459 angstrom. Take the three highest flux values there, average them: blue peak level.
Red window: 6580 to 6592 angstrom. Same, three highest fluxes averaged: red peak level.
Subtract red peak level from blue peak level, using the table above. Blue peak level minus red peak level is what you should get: -10.8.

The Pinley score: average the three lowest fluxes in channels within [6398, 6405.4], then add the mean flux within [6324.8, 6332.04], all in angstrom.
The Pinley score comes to 36.0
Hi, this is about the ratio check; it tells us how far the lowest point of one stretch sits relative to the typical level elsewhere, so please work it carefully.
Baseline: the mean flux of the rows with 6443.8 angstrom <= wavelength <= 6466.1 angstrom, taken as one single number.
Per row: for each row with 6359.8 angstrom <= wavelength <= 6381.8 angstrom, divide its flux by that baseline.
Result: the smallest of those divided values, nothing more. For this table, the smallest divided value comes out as 0.721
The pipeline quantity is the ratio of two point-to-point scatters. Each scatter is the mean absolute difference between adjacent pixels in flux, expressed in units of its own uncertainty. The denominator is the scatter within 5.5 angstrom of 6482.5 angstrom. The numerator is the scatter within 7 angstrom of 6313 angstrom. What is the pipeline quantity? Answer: 0.49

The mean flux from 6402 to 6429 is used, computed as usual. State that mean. 18.4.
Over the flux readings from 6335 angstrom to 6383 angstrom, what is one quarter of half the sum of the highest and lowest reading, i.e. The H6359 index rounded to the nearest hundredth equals 4.19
